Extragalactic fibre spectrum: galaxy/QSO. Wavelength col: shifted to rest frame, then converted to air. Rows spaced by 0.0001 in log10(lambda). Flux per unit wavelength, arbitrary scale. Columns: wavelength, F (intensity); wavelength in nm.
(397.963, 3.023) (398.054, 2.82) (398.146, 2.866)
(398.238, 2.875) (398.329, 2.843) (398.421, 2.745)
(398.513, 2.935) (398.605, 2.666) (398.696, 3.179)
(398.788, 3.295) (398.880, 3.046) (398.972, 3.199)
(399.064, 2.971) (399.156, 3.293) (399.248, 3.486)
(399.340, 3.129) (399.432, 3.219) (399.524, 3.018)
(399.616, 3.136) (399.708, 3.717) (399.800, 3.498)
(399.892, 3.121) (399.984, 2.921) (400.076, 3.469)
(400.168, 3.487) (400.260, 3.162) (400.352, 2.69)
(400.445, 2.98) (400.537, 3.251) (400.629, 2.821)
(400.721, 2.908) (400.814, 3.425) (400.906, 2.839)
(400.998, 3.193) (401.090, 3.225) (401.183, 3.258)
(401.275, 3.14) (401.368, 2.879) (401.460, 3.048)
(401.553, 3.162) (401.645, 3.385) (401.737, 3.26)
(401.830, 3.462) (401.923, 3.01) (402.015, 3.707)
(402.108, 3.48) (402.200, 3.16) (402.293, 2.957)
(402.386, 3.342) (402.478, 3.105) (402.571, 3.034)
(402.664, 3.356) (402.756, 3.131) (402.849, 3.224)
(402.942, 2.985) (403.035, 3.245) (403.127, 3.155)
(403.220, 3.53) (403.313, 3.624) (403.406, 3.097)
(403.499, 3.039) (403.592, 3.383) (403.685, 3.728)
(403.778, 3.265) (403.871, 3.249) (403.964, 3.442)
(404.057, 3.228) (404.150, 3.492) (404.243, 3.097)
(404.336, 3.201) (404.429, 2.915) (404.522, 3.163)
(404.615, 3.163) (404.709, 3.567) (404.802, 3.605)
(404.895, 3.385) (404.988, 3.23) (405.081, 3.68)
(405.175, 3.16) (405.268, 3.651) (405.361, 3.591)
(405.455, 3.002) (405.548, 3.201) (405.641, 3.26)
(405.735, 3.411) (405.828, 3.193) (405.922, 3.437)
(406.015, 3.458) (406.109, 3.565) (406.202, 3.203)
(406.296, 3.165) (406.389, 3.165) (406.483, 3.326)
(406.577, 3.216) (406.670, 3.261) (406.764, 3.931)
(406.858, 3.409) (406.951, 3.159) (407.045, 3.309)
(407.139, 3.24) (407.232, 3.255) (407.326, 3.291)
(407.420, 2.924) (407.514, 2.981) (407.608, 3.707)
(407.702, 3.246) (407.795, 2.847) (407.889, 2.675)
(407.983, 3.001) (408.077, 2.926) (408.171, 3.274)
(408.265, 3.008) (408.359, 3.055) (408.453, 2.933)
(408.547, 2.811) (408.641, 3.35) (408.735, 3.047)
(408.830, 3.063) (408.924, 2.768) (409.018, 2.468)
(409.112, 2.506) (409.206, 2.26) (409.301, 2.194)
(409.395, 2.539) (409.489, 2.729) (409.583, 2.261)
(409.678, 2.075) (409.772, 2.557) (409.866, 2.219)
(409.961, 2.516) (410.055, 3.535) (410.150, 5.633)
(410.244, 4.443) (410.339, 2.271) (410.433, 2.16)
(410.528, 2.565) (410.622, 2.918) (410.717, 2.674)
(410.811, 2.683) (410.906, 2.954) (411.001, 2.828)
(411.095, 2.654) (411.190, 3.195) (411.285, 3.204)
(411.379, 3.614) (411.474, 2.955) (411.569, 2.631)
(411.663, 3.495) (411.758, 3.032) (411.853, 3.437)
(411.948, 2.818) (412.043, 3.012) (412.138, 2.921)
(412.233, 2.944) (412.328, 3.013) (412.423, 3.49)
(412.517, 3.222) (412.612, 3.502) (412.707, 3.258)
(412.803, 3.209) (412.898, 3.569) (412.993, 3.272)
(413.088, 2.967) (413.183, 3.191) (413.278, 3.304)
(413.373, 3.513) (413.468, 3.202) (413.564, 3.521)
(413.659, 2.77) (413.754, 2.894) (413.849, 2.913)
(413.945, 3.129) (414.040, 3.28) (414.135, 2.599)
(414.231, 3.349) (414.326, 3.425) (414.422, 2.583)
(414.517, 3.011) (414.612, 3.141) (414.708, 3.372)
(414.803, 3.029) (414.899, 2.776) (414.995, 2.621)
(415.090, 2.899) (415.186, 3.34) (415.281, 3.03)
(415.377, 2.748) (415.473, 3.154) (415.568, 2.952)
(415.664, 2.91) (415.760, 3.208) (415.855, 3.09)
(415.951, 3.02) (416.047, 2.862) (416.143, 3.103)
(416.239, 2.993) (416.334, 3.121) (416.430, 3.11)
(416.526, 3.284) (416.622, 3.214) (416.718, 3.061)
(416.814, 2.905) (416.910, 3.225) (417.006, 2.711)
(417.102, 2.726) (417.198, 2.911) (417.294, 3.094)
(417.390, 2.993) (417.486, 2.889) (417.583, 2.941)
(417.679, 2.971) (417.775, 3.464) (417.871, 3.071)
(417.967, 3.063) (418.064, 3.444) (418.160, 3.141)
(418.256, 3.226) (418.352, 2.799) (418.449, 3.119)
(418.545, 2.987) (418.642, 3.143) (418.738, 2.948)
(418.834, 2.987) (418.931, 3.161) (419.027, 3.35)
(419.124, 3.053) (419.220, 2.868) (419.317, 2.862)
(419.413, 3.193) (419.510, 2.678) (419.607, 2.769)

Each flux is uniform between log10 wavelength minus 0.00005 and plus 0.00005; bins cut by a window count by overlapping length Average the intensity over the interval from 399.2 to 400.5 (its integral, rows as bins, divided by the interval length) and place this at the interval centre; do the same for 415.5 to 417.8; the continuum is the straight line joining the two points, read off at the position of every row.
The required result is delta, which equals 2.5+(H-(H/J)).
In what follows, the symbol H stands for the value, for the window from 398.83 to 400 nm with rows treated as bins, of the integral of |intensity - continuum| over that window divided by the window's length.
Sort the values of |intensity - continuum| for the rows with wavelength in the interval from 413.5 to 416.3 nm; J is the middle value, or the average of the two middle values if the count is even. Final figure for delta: 1.62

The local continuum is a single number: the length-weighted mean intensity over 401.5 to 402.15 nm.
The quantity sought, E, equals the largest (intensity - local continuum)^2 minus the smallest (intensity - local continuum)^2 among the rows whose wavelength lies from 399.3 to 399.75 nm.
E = 0.121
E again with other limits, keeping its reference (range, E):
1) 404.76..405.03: 0.065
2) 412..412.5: 0.160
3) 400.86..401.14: 0.243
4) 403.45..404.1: 0.144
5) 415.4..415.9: 0.171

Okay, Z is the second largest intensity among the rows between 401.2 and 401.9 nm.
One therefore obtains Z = 3.385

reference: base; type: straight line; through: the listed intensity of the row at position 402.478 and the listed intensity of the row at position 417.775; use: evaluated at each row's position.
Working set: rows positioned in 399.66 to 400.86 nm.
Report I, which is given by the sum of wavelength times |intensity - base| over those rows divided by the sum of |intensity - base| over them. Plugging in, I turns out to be 400.18 nm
